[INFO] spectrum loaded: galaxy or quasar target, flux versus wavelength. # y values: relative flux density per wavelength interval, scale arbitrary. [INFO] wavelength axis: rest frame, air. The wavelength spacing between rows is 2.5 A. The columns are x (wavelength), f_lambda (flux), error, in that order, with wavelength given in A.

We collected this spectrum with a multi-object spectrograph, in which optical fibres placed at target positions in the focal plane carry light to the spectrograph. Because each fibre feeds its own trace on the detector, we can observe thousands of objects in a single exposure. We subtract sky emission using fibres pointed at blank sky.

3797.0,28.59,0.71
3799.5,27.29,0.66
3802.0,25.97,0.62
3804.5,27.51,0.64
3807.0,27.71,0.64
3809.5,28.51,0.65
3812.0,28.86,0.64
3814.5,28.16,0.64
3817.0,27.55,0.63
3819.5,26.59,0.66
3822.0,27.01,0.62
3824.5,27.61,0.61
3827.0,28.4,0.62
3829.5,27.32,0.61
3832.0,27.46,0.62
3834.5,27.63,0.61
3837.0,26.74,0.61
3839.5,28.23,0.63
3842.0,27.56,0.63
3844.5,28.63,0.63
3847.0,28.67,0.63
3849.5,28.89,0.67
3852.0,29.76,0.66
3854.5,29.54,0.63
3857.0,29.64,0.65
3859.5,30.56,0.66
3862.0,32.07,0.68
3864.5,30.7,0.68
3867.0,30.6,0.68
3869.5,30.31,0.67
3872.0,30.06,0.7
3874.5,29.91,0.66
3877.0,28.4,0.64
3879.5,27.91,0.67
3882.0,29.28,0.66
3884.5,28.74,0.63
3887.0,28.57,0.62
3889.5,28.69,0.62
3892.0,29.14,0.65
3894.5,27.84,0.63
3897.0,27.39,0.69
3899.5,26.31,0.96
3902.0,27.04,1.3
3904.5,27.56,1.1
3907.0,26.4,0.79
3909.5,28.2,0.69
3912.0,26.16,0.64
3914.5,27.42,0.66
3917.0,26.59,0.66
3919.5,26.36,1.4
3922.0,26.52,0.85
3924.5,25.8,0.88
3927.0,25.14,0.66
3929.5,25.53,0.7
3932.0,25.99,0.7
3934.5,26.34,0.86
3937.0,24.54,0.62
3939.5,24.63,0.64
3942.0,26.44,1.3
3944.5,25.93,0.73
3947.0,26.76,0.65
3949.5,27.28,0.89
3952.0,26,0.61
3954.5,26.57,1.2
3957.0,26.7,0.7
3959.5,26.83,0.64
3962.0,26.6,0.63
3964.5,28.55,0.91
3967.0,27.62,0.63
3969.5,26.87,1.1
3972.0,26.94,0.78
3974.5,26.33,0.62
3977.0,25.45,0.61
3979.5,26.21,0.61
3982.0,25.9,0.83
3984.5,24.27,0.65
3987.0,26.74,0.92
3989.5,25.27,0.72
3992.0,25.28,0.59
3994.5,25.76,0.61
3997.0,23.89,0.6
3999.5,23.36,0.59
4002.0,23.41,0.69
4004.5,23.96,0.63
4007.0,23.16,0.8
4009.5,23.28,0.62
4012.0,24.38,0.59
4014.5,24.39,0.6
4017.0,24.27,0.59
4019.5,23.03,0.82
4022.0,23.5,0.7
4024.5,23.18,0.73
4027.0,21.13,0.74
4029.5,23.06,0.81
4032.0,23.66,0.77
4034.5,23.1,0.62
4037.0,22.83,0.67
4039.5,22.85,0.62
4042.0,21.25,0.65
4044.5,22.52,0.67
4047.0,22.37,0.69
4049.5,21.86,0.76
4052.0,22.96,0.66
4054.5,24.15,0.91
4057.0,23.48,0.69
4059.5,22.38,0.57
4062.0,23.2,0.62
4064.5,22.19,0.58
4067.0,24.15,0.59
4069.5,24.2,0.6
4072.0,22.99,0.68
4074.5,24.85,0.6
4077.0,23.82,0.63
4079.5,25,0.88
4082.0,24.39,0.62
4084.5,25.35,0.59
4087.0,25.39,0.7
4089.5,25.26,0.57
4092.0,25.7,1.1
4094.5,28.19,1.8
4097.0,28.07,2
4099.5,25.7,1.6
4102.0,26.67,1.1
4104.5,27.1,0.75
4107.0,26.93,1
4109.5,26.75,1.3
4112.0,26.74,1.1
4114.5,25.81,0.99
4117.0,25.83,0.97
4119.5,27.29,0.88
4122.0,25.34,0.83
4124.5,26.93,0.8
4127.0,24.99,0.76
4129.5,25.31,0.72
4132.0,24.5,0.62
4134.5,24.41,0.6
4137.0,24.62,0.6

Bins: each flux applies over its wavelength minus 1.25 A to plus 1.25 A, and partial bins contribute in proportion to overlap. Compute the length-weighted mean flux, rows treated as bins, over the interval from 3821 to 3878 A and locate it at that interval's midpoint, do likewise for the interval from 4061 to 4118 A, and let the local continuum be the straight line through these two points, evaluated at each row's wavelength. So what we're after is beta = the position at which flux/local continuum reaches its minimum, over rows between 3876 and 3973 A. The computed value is 3937.0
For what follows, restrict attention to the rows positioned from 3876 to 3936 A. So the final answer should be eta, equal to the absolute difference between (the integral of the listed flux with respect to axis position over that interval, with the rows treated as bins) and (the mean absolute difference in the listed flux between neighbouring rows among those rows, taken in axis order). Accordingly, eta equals 1632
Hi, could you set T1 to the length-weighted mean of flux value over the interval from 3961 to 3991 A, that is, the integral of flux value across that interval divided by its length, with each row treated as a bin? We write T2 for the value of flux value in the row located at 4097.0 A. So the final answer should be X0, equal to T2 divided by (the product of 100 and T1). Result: 0.0106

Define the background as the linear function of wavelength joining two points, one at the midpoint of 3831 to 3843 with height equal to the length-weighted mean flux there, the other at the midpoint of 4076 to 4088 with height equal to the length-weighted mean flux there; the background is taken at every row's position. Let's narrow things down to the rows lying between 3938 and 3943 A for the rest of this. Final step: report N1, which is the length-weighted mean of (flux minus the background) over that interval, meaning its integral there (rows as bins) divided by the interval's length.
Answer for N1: -0.9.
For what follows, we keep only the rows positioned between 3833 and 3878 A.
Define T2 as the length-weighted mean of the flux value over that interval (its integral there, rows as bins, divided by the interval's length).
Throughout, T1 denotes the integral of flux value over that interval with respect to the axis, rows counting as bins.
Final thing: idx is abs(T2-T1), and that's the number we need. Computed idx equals 1290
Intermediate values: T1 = 1320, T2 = 29.3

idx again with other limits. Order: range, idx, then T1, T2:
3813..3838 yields 659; 687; 27.5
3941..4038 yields 2407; 2432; 25.1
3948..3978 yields 778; 805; 26.8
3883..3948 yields 1714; 1741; 26.8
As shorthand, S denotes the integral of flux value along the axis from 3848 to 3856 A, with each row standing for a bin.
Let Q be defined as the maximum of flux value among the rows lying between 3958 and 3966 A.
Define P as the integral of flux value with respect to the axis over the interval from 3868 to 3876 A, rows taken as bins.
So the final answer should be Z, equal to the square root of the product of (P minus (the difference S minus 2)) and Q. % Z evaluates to 15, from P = 240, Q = 28.55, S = 235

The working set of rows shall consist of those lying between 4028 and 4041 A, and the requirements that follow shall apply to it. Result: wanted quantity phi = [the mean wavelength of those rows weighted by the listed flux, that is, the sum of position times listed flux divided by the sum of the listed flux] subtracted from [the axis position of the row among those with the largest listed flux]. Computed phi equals -2.5 A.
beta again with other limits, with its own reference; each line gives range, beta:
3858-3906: 3899.5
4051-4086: 4064.5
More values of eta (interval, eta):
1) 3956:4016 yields 1526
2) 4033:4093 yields 1414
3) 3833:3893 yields 1750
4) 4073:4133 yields 1554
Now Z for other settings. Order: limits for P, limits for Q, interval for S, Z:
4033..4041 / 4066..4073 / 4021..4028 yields 25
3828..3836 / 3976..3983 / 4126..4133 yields 35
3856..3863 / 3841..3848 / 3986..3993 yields 33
